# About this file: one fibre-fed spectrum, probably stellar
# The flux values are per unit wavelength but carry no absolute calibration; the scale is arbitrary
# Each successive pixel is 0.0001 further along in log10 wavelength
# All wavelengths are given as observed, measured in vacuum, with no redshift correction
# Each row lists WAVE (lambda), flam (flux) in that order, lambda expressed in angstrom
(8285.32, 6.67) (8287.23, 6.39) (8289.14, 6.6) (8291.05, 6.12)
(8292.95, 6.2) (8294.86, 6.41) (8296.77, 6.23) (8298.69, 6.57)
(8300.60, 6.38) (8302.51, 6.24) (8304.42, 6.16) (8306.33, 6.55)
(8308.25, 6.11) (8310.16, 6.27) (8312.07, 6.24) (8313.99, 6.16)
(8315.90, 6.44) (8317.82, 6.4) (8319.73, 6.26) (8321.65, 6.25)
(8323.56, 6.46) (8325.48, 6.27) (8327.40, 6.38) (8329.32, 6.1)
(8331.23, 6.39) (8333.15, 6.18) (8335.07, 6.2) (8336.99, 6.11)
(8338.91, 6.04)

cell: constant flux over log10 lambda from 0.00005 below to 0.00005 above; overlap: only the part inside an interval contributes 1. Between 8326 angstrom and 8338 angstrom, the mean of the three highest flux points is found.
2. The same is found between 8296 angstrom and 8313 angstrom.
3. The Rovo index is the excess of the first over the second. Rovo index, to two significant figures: -0.18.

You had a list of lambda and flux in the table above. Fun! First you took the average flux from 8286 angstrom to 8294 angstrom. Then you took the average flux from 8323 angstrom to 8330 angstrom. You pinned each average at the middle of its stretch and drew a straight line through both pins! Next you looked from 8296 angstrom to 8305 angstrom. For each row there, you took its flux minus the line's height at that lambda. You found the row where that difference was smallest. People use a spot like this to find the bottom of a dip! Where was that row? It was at 8304.42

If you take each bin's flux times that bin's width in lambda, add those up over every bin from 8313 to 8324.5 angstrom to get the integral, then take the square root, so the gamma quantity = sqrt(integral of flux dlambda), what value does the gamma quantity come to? 8.5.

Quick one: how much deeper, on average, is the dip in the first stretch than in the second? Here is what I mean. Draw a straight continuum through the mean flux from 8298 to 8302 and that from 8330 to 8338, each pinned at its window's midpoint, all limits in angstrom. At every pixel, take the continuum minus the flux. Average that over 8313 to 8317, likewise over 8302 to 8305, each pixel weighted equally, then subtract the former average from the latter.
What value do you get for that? 0.18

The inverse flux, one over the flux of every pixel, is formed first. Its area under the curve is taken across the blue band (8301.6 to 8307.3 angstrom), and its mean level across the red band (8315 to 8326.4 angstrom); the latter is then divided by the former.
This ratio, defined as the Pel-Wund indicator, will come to 0.17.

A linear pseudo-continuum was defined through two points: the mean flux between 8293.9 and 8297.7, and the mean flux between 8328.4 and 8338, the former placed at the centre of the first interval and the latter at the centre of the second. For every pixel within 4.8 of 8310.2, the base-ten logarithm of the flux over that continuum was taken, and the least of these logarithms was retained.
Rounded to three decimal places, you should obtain -0.012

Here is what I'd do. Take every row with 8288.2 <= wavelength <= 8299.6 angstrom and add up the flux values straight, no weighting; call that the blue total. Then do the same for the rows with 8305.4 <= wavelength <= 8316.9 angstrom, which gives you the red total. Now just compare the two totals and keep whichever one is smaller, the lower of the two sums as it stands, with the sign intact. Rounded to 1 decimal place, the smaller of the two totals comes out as 37.8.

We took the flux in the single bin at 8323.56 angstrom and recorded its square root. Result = 2.54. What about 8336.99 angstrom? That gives 2.47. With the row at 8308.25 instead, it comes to 2.47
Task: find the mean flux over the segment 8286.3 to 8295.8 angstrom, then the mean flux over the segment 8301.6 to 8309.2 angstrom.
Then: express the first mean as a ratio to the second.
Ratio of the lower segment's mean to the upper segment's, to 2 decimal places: 1.01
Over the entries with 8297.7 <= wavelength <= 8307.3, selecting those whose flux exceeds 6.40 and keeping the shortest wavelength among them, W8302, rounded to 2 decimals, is 8298.69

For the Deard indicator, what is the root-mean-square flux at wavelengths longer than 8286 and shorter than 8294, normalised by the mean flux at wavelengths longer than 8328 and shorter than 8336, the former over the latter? 1.02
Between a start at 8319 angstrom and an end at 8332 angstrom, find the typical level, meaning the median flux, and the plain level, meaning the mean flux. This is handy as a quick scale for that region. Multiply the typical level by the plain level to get 39.5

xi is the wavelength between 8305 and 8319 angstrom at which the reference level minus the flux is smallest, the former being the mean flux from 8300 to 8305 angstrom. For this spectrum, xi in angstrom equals 8306.33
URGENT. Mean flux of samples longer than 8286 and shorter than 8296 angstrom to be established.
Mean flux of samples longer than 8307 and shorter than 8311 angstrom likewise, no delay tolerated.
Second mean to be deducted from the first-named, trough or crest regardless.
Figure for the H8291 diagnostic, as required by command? 0.15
